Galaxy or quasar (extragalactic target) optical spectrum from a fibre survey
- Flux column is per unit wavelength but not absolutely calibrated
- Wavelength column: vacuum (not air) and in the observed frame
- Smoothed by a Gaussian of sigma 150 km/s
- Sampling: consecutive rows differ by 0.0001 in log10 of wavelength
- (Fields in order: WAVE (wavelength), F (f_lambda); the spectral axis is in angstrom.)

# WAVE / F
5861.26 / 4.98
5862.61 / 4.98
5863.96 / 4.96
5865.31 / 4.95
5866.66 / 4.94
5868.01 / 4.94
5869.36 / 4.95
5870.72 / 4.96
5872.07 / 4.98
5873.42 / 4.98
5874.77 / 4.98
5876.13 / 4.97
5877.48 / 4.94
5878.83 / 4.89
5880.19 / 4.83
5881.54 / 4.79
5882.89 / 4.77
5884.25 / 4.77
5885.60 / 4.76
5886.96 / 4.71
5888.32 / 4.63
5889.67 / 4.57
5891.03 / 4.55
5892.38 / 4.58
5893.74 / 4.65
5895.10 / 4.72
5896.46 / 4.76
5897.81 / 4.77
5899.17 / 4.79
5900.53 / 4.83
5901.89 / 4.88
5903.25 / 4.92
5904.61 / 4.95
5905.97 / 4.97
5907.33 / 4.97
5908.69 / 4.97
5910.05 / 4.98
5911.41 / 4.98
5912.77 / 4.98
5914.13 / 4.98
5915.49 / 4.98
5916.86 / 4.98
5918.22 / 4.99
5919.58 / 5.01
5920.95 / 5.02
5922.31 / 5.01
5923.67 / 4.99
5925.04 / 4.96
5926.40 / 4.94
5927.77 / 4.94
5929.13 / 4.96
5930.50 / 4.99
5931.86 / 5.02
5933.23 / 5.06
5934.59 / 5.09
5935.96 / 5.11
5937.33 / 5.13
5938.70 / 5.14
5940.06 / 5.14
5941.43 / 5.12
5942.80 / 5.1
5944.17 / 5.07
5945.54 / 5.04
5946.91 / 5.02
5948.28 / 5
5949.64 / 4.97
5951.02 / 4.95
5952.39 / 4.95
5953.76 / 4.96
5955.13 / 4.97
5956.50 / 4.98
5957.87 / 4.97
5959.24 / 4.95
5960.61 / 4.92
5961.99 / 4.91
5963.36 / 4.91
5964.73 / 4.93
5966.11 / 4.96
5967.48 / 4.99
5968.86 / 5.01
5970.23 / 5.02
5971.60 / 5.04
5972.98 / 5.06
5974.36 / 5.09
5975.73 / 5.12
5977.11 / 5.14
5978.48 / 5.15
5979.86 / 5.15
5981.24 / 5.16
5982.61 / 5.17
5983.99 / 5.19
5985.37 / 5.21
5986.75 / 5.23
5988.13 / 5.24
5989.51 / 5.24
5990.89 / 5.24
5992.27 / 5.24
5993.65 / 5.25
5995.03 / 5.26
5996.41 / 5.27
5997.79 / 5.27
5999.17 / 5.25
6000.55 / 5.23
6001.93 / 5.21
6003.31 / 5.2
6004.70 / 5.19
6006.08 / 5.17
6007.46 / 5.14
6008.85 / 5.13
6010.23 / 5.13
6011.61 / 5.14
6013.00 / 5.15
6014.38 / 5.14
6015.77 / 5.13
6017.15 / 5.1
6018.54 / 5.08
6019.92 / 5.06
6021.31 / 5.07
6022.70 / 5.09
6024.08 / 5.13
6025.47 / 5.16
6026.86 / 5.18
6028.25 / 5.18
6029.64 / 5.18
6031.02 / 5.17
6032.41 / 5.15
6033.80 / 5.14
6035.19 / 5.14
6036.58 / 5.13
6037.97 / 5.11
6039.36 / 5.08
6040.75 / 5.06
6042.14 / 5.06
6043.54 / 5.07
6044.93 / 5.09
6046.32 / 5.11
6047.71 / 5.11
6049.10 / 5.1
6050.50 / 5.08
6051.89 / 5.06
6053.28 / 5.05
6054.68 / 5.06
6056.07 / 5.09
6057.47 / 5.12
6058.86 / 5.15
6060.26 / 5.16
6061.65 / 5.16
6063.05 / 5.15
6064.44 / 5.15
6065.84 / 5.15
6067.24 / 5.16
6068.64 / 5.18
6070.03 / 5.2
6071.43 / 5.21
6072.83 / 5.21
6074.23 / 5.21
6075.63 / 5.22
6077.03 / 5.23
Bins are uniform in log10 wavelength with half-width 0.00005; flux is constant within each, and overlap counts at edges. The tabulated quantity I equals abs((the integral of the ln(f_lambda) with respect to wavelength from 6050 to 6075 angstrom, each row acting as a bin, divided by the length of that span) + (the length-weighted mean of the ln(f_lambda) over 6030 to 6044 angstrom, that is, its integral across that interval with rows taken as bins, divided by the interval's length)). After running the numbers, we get 3.27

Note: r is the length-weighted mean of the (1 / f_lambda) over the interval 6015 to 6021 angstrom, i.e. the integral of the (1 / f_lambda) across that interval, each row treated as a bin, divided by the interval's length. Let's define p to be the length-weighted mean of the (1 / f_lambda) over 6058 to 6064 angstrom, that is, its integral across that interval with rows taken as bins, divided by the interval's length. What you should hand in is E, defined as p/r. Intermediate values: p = 0.194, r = 0.196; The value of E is 0.99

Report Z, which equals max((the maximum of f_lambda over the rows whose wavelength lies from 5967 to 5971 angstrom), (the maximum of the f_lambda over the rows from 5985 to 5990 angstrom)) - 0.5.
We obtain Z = 4.74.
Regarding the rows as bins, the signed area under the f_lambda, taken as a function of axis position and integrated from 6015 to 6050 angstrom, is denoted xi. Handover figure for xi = 179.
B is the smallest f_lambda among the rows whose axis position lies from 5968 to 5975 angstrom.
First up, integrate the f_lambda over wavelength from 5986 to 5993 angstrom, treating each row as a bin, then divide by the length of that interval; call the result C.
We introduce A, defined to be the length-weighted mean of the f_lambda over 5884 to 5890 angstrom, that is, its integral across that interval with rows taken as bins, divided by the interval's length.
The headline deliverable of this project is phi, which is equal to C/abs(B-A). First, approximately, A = 4.69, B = 5.01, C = 5.23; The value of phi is 16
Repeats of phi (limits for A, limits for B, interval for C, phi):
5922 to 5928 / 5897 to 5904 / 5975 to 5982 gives 26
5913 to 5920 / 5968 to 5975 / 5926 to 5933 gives 222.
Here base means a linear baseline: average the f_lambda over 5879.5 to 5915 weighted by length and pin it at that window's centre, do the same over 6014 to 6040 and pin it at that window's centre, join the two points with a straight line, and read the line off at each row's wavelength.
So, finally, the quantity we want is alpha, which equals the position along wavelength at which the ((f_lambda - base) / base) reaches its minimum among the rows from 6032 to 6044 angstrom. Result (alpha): 6042.14 angstrom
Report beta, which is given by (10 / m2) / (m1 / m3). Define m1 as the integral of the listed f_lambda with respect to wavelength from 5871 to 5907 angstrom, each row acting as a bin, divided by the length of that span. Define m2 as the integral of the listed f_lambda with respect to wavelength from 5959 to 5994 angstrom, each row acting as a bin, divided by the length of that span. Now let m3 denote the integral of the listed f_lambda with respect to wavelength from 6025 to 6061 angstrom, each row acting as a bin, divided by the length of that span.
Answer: 2.09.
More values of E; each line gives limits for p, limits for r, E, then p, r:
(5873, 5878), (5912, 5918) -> 1.00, 0.201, 0.201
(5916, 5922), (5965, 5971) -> 1.00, 0.200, 0.200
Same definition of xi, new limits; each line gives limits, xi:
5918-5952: 171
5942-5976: 170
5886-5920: 165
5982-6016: 177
